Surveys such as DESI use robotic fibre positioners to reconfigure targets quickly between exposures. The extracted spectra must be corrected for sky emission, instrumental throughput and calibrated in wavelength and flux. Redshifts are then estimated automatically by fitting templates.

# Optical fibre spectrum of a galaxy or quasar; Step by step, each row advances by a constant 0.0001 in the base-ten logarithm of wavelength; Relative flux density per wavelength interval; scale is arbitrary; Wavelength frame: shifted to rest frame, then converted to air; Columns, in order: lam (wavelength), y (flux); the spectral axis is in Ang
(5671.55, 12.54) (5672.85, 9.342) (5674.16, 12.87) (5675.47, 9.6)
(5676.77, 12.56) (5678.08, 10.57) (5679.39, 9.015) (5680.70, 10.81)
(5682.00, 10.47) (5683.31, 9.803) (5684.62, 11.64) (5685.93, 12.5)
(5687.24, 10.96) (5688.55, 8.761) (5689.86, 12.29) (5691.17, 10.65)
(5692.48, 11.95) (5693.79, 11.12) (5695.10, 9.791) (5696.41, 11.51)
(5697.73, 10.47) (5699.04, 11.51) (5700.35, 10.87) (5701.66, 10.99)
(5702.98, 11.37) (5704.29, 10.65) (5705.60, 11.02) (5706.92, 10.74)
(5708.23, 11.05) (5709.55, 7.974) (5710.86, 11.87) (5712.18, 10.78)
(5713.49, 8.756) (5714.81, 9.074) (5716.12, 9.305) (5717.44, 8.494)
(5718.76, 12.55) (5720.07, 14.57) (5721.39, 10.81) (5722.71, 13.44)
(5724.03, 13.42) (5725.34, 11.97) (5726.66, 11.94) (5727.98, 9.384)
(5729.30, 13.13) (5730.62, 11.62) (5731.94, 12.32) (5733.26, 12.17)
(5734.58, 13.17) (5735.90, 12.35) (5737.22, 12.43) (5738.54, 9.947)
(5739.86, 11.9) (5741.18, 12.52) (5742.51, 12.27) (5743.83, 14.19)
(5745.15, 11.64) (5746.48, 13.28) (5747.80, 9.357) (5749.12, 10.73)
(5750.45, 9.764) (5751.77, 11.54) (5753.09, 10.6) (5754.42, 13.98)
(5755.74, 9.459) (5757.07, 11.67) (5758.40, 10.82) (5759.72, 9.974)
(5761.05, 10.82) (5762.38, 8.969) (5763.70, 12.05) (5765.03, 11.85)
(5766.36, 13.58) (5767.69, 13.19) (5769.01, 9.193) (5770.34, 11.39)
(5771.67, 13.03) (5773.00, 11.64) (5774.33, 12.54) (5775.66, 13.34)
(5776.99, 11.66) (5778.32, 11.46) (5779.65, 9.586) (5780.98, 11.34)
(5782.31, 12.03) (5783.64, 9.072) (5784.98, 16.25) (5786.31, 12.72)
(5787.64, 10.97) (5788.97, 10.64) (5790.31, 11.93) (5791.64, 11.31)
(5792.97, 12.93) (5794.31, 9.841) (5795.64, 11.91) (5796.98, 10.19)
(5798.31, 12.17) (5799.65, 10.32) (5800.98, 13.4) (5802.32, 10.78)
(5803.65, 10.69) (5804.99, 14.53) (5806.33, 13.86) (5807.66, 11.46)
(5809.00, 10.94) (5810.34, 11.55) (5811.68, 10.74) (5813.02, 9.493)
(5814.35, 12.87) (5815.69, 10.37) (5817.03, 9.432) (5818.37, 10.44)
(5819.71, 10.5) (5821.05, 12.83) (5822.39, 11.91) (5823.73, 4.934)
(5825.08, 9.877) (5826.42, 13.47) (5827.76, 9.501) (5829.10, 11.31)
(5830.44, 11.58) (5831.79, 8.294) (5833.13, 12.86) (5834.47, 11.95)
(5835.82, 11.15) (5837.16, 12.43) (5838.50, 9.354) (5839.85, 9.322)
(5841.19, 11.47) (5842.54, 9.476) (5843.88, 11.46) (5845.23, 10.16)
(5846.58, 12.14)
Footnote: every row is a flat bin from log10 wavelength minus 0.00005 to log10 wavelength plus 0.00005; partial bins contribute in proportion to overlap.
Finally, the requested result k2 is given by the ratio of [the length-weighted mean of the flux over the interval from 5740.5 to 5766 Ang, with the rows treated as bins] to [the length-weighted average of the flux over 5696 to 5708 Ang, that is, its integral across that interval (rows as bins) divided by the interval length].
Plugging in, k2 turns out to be 1.03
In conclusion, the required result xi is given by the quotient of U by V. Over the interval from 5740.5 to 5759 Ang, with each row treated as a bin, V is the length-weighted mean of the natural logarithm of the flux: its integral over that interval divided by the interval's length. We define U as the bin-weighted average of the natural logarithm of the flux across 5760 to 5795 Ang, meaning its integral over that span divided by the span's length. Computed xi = 1.003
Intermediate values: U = 2.45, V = 2.44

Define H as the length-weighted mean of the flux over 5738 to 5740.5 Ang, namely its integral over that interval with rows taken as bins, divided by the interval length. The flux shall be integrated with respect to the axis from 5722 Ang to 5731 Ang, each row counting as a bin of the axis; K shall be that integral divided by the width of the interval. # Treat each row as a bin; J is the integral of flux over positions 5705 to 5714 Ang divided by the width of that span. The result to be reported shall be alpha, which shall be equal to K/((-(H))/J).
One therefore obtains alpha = -11.4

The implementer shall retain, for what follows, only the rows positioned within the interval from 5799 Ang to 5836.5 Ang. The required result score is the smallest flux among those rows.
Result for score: 4.934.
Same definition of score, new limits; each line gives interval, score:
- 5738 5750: 9.357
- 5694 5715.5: 7.974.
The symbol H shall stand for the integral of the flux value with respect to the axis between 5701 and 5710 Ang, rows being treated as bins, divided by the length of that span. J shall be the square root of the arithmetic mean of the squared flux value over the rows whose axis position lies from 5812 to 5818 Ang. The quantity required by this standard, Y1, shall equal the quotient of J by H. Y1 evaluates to 1.00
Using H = 10.6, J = 10.6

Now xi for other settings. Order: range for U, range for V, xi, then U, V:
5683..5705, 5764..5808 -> 0.972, 2.40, 2.46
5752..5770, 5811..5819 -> 1.025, 2.41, 2.35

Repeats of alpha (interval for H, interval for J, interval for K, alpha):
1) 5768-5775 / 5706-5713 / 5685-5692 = -9.9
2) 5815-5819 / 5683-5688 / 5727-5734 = -13.1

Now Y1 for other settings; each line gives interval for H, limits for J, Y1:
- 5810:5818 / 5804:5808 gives 1.25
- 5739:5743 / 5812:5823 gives 0.91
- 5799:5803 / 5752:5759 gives 0.99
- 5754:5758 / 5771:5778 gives 1.08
